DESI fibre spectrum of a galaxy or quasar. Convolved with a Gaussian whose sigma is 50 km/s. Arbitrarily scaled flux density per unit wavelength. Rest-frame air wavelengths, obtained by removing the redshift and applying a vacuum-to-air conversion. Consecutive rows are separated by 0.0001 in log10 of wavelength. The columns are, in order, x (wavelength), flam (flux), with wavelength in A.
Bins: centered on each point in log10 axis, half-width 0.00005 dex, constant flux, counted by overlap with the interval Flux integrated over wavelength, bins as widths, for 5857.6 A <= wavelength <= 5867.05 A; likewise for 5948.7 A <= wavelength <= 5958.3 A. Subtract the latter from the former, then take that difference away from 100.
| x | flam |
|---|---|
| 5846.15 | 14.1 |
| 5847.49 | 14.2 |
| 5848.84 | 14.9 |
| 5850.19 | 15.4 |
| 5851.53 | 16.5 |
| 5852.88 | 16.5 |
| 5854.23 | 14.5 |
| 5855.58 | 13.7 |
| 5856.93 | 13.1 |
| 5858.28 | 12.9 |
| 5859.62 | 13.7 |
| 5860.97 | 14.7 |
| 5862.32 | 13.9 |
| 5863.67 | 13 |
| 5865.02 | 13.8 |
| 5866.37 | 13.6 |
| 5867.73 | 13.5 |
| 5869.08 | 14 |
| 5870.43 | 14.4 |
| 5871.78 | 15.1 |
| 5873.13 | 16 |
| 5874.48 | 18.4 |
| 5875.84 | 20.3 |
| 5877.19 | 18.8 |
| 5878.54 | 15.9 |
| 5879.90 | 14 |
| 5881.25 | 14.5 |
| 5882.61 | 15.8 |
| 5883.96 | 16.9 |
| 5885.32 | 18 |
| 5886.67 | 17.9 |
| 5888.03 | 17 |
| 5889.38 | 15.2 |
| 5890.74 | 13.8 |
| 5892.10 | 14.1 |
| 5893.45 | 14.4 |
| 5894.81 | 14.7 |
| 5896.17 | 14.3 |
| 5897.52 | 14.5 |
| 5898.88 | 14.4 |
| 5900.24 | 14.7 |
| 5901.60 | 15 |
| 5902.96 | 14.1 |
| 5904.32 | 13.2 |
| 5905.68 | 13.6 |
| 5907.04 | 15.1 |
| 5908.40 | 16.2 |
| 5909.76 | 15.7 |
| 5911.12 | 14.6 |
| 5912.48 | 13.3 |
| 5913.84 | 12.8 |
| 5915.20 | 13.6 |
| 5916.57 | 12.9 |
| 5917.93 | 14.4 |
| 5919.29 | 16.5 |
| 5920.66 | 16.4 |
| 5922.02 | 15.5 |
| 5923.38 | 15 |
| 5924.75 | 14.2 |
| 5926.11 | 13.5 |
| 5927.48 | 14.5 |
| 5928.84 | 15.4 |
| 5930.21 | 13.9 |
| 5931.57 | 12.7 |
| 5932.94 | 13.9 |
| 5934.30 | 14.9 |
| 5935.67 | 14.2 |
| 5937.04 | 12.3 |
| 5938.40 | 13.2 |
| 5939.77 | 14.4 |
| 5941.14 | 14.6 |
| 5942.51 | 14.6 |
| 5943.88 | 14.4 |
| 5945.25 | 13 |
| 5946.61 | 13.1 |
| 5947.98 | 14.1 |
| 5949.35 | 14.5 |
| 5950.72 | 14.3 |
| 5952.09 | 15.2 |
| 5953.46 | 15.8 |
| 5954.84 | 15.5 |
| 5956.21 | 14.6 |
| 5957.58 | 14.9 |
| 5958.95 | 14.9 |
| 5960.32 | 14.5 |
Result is 115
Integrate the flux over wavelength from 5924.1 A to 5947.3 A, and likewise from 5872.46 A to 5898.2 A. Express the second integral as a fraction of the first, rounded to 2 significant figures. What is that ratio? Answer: 1.3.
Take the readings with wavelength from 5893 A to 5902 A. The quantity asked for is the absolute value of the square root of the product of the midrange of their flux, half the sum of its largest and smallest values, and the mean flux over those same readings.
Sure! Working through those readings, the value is 14.6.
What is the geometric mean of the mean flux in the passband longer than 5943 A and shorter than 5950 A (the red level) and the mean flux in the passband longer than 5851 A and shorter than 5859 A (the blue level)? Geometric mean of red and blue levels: 14.2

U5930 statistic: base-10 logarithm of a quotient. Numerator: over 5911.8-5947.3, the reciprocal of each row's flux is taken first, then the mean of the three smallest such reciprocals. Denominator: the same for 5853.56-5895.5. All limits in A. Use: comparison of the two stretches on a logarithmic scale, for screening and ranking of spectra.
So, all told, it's 0.074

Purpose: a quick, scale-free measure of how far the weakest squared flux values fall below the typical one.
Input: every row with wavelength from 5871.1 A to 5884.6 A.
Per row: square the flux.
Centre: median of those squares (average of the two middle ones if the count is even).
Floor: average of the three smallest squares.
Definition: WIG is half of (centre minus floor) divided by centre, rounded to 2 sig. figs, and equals 0.084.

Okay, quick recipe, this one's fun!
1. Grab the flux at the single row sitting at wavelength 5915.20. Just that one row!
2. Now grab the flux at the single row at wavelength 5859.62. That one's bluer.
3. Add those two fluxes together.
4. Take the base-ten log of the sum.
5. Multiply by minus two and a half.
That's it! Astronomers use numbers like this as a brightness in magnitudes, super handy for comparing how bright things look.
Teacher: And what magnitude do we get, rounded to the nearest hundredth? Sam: -3.59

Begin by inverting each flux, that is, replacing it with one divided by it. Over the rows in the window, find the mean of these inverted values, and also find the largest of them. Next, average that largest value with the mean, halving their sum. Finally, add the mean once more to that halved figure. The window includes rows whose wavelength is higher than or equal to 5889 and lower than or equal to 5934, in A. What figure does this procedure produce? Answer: 0.144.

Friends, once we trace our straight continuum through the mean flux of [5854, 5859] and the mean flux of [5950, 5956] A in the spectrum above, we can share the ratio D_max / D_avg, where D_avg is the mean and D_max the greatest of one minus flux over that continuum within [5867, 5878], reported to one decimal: -0.1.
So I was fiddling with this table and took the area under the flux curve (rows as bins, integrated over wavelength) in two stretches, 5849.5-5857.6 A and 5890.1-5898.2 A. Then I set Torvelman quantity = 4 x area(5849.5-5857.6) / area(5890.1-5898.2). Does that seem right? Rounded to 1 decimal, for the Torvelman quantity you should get 4.2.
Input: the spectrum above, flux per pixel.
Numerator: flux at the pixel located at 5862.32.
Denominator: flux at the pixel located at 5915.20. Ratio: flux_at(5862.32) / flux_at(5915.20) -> 1.02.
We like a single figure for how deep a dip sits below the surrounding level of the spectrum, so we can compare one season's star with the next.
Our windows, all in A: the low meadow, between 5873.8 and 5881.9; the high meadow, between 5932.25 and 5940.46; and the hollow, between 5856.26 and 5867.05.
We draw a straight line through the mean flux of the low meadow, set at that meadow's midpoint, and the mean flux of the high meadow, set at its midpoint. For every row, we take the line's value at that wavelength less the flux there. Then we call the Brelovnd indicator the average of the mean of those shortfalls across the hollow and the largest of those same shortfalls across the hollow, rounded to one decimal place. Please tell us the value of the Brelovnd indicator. 4.7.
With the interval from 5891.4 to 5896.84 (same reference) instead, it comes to 1.9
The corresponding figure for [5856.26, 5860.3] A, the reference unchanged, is 5.0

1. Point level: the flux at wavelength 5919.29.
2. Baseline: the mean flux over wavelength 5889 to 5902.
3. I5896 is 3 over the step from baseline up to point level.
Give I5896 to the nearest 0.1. 1.5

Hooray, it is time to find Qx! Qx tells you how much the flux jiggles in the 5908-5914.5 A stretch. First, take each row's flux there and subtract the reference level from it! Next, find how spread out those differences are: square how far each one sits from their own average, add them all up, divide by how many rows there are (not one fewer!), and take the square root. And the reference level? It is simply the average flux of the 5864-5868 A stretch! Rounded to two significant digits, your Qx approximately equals 1.3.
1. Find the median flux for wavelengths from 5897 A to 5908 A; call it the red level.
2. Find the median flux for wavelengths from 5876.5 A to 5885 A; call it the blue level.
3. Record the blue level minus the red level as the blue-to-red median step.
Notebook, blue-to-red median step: 1.4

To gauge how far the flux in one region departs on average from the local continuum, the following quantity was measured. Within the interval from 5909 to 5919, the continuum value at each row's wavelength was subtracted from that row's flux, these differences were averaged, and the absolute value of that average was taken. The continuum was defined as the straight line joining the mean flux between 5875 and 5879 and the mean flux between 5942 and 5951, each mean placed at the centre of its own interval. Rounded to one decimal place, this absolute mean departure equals 2.1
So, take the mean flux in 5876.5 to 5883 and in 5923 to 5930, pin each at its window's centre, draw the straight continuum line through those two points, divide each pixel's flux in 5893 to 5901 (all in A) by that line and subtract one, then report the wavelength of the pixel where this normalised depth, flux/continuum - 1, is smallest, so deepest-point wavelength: 5896.17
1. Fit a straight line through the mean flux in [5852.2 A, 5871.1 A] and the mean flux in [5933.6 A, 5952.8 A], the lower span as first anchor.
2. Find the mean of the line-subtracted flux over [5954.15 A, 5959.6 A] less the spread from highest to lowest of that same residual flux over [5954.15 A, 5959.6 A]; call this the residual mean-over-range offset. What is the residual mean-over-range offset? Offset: 0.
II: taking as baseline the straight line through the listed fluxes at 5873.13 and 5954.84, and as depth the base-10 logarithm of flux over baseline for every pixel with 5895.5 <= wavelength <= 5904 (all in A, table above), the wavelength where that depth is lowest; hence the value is 5902.96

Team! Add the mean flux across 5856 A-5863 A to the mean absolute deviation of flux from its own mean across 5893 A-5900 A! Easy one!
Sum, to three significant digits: 13.8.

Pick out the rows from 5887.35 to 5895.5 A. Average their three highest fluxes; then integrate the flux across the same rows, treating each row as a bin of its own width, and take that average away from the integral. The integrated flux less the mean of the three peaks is 105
